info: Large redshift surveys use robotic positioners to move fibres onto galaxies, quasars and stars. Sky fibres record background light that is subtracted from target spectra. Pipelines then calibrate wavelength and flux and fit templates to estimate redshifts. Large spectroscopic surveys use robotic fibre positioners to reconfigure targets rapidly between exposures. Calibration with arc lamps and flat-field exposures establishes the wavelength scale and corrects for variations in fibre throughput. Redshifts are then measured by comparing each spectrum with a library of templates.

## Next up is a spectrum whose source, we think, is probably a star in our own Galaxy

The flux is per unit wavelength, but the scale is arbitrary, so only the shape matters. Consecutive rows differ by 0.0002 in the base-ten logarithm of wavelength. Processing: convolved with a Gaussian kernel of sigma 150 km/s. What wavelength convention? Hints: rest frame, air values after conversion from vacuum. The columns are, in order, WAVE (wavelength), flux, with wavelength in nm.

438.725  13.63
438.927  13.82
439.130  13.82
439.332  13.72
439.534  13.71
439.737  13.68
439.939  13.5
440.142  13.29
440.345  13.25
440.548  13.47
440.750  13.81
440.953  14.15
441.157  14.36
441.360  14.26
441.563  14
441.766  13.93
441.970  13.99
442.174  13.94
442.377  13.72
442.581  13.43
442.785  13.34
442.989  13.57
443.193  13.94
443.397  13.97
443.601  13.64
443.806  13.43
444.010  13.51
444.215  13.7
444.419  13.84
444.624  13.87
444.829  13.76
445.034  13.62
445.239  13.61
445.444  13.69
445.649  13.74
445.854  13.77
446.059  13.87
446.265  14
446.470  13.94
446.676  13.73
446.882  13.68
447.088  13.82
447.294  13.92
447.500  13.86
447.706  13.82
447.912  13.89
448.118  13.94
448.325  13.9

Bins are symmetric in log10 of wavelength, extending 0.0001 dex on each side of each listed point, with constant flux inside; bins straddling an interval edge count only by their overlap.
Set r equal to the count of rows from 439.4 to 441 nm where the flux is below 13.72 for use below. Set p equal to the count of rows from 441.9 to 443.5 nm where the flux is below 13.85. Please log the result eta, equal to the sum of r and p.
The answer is 10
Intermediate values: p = 4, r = 6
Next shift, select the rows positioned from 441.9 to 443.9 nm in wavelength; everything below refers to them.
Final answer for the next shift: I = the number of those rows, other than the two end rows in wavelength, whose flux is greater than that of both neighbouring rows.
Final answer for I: 1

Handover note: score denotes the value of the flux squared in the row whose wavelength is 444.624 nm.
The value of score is 192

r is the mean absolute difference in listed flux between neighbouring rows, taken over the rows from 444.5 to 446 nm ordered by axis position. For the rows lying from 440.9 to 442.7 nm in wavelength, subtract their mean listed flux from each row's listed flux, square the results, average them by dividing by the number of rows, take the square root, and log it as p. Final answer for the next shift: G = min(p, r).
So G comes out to 0.070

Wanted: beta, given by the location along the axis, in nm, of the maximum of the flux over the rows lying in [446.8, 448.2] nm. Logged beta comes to 448.118 nm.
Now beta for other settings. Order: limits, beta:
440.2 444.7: 441.157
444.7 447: 446.265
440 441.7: 441.157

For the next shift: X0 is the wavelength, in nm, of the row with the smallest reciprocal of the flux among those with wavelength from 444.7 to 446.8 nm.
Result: 446.265 nm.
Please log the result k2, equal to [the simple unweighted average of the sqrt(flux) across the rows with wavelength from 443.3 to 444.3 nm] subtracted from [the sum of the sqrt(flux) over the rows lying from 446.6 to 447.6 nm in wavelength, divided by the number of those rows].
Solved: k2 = 0.021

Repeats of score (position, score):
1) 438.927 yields 191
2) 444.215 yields 188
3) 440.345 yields 176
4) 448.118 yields 194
